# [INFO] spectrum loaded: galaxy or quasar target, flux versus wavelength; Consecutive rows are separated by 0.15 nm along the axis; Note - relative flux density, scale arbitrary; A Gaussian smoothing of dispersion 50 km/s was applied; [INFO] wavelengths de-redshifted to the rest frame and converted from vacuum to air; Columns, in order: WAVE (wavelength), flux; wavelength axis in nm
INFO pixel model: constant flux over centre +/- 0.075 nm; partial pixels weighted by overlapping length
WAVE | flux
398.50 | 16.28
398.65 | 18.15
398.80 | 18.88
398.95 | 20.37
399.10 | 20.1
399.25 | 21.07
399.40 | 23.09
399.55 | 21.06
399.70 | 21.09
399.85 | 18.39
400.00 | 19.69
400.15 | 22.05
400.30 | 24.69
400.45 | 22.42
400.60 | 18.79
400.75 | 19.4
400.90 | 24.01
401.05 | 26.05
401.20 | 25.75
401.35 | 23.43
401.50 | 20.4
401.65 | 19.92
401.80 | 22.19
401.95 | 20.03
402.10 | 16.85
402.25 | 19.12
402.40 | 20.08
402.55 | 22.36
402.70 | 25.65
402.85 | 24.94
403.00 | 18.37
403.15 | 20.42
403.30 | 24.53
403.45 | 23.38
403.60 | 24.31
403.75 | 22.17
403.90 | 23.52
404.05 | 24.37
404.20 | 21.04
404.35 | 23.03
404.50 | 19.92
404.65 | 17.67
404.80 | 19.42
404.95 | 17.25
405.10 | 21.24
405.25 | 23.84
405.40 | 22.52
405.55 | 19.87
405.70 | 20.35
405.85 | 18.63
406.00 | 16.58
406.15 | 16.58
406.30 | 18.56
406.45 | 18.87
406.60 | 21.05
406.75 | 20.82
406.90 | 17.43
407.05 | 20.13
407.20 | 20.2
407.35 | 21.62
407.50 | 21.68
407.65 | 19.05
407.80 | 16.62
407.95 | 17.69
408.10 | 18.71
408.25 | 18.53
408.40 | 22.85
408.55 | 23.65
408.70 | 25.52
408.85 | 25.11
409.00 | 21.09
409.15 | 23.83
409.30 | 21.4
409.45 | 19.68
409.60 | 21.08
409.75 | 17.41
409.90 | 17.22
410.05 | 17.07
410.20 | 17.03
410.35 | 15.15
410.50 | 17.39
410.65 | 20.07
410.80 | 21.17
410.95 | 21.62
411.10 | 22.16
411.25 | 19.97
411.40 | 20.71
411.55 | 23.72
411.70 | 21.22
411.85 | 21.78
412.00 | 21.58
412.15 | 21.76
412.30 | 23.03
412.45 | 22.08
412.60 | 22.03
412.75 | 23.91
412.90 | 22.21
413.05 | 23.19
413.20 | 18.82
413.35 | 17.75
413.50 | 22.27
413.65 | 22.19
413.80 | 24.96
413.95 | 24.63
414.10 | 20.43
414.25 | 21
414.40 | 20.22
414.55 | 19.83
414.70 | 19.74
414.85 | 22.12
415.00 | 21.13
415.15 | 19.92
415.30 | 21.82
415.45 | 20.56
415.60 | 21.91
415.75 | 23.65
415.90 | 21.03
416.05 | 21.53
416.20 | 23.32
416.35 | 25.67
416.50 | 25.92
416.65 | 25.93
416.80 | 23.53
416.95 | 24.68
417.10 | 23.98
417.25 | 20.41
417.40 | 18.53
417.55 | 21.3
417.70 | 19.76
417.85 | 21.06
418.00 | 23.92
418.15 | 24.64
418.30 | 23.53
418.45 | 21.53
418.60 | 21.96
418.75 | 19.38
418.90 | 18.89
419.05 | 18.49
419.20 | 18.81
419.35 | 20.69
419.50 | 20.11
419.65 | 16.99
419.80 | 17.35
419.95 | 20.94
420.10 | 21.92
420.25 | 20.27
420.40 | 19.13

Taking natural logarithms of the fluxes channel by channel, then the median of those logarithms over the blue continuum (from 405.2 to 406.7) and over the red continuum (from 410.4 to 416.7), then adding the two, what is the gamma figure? 6.044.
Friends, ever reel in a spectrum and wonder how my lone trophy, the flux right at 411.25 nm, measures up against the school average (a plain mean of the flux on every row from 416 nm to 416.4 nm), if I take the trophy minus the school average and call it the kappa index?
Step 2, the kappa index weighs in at -3.5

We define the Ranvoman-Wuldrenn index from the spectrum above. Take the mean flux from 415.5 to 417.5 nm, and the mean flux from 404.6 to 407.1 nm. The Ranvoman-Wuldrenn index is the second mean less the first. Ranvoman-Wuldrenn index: -3.6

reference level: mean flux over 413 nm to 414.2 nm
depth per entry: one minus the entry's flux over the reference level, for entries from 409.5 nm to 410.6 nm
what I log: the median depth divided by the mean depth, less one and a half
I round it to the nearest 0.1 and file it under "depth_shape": -0.4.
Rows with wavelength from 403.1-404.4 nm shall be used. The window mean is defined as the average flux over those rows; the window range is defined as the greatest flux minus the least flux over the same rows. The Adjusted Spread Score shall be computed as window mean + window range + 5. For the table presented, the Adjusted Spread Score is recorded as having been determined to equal 32.1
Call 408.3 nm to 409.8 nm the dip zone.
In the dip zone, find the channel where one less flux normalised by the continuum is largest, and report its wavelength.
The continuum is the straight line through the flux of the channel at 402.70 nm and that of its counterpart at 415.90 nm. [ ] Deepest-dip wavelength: 409.75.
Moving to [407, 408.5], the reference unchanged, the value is 407.80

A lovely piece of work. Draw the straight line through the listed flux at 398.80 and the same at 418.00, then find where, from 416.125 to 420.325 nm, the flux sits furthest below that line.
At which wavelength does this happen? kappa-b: 419.65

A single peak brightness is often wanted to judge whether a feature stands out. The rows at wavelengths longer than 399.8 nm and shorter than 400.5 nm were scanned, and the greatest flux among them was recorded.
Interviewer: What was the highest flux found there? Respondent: 24.69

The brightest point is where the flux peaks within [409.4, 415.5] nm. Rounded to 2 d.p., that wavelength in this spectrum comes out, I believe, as 413.80 nm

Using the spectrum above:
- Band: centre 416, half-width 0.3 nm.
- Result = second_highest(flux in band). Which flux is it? 23.32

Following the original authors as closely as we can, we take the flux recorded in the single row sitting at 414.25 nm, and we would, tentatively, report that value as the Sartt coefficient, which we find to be 21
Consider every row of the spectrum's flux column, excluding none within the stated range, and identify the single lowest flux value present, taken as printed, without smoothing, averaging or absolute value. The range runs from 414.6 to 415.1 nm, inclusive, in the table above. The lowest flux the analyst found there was 19.74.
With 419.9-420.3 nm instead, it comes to 20.27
